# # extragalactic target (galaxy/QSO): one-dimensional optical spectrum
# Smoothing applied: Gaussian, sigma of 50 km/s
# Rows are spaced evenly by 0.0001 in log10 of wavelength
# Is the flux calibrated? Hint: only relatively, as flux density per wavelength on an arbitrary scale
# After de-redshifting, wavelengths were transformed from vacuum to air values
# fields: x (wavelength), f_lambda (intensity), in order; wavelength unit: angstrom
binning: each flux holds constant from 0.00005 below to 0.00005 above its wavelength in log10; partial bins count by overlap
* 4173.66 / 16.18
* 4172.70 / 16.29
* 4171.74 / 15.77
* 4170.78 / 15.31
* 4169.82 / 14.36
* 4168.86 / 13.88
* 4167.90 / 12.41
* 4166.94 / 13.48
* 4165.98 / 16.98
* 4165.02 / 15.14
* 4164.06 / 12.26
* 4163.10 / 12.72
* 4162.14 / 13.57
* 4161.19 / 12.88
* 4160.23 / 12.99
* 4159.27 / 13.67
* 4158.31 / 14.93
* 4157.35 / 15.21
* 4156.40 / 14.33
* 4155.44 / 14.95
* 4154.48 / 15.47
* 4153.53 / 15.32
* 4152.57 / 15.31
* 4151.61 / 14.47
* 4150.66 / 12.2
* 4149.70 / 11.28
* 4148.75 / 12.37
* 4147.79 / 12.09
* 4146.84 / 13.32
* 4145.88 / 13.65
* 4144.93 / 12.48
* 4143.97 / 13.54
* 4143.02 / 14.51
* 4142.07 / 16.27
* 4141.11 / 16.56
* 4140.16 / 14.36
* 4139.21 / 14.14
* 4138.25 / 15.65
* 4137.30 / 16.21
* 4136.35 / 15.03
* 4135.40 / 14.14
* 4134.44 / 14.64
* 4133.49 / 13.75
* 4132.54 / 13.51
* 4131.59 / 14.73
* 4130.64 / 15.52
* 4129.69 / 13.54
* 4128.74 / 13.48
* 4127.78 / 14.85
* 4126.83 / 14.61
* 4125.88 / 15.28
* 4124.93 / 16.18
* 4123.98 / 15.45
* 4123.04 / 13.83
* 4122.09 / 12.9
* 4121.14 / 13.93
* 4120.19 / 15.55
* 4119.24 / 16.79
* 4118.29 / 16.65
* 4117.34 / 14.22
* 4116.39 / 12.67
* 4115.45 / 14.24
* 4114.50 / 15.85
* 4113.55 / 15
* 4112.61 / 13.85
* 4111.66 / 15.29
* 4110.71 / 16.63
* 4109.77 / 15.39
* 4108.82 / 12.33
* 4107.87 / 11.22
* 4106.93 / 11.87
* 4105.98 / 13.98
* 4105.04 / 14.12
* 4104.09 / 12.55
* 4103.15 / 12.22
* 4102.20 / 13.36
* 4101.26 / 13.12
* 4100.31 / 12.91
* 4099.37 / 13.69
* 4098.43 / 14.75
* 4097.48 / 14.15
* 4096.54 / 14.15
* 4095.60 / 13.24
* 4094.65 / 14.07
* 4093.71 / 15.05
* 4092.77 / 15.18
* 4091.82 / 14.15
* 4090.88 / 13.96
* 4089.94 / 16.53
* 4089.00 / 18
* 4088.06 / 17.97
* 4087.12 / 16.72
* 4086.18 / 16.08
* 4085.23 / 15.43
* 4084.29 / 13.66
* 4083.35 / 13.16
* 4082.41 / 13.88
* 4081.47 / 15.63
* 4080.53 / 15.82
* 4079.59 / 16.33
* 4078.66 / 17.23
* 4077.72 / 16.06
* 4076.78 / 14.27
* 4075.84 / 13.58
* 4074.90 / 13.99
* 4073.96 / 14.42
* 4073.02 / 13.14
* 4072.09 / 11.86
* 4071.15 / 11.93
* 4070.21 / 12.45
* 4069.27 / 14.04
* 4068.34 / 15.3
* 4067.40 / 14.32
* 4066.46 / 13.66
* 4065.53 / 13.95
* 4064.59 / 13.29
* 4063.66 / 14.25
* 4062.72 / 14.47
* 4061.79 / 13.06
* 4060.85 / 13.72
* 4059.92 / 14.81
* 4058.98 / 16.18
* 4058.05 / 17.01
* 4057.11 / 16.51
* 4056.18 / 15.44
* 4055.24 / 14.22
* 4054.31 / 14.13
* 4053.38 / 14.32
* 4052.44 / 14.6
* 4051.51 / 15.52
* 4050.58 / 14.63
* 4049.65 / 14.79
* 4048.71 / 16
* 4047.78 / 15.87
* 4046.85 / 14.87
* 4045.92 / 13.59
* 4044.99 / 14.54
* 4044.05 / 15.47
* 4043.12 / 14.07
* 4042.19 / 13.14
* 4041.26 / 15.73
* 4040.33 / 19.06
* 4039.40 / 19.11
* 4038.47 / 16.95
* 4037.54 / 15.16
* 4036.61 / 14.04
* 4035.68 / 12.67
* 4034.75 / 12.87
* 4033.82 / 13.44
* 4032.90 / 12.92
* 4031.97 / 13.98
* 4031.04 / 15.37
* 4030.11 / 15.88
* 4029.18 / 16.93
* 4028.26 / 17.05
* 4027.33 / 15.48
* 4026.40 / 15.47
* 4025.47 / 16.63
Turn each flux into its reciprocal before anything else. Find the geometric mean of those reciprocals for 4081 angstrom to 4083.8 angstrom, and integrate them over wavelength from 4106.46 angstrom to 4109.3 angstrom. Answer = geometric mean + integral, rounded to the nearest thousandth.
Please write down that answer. 0.311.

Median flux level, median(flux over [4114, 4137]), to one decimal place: 14.6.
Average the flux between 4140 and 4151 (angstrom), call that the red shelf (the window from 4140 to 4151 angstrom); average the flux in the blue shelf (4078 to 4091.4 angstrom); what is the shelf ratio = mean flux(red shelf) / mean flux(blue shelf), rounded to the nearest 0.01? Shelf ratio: 0.86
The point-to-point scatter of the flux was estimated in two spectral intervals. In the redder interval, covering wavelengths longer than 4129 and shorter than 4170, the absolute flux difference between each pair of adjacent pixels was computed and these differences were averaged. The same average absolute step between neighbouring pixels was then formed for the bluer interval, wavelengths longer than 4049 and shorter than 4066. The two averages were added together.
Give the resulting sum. 1.74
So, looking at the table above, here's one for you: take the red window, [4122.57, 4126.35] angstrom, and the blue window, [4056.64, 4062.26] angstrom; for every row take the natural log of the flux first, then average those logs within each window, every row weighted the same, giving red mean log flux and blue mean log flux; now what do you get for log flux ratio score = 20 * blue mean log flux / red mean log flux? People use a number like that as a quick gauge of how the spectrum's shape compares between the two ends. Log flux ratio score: 20.0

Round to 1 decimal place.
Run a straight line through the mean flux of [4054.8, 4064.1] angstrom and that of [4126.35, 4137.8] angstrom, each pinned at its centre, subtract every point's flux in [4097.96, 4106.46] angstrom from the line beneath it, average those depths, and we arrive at 1.3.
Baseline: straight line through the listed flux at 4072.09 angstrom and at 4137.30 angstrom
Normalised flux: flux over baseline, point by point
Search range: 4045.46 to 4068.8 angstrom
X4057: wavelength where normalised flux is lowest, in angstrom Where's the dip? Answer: 4061.79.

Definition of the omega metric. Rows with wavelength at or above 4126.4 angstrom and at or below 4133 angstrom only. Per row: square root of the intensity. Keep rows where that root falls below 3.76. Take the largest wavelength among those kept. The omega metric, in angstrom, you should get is 4132.54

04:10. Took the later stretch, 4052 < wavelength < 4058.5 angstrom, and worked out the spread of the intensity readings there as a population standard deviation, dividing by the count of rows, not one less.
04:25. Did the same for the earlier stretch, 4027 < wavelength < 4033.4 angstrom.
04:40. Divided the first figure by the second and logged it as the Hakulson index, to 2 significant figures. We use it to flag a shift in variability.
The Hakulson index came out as 0.78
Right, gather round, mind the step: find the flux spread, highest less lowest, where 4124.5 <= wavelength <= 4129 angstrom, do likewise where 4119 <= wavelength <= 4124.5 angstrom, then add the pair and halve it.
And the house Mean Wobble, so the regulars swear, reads 3.3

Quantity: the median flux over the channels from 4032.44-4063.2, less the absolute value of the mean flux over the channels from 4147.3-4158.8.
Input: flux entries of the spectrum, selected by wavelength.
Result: 0.6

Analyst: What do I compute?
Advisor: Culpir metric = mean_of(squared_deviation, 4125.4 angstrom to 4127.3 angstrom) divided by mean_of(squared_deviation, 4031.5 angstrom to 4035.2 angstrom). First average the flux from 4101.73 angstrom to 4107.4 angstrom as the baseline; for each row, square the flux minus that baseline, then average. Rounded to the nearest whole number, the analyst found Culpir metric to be 13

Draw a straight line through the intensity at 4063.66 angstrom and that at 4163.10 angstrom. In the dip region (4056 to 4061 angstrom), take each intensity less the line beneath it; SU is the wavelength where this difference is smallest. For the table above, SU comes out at 4060.85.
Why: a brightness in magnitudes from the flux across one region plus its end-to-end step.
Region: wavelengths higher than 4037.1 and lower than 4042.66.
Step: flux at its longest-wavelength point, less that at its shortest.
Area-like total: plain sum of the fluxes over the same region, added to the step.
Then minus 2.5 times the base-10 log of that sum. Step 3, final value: -4.97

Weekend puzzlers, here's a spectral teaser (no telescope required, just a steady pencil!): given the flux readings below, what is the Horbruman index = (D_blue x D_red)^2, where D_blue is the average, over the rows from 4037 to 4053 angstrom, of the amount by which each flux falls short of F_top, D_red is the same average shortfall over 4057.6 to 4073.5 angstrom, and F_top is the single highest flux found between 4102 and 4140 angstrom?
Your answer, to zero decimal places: 14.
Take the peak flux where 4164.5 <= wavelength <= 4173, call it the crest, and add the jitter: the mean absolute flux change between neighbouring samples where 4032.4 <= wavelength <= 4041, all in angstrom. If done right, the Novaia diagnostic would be 18.0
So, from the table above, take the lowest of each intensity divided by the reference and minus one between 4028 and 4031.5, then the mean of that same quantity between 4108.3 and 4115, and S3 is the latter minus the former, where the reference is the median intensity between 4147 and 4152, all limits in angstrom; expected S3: -0.04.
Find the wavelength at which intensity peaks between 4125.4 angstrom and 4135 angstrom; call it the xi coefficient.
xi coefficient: 4130.64 angstrom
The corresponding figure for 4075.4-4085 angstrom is 4078.66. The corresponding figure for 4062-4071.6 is 4068.34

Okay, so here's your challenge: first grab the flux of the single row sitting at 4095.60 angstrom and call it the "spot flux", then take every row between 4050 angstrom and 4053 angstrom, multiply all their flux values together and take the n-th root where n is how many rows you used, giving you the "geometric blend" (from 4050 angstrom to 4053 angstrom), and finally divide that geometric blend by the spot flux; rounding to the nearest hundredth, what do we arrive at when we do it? 1.13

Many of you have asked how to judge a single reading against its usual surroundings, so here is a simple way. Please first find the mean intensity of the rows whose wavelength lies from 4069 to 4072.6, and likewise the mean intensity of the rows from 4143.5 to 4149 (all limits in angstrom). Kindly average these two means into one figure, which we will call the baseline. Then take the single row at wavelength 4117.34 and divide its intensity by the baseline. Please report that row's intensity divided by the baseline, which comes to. 1.12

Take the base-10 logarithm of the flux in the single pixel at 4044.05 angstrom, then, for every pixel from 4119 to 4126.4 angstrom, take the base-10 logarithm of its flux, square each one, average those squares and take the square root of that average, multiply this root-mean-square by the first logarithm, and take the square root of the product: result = 1.18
